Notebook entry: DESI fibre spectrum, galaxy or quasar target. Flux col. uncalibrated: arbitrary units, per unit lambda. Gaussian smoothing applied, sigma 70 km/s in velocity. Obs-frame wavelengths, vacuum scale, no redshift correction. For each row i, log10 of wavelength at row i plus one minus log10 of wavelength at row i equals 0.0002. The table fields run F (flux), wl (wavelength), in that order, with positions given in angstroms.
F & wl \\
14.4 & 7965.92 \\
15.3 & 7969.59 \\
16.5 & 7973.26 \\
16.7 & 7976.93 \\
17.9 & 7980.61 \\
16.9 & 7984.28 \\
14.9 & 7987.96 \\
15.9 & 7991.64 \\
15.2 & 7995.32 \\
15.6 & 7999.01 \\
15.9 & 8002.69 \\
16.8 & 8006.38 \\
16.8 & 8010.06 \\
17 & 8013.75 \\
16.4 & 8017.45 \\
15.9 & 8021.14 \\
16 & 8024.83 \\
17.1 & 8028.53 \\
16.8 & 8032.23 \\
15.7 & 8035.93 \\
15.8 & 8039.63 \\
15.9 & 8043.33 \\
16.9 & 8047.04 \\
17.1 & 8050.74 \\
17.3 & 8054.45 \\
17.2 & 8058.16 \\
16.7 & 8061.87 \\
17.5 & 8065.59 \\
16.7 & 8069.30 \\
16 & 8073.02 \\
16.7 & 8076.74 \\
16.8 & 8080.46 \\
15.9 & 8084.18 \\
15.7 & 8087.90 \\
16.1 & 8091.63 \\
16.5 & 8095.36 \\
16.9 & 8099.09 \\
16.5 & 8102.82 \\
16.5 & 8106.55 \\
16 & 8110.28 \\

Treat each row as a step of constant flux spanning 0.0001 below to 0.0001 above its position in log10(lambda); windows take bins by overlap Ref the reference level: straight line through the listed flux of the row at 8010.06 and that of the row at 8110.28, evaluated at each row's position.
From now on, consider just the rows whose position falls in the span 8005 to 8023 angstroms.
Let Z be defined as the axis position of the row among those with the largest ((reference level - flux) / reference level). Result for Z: 8021.14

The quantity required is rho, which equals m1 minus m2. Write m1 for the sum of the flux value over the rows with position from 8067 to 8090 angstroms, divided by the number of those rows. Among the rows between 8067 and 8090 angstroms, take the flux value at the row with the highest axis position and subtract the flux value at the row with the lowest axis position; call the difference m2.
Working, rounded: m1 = 16.3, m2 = -1.0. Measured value 17.3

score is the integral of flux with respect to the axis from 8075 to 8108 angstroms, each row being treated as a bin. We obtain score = 541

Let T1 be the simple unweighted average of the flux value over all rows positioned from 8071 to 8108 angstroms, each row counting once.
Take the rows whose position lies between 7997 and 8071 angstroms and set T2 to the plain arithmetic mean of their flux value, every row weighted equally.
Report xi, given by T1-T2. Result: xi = -0.2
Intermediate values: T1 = 16.4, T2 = 16.6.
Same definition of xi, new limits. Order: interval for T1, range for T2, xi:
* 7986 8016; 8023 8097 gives -0.5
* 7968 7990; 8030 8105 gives -0.2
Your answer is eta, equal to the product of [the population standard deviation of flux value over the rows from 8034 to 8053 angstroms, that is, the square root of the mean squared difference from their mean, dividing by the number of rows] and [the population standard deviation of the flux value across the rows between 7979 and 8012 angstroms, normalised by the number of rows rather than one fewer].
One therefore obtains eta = 0.54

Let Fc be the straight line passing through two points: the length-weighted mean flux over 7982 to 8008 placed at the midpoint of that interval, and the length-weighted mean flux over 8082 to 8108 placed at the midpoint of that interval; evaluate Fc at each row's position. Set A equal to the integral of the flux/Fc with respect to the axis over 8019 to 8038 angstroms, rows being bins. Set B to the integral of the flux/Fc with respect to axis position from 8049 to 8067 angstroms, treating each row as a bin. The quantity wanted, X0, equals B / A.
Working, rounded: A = 19.3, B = 19.1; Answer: 0.99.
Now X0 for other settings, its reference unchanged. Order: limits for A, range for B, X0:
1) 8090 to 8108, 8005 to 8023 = 1.03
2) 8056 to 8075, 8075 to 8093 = 0.91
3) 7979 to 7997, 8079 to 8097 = 0.98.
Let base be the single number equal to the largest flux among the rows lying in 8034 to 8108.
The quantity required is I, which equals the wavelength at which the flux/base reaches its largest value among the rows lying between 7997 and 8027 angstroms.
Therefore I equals 8013.75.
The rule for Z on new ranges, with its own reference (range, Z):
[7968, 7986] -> 7969.59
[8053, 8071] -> 8061.87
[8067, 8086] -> 8084.18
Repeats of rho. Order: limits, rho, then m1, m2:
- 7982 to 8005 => 16.7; 15.7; -1.0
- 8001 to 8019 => 16.1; 16.6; 0.5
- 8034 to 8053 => 14.9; 16.3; 1.4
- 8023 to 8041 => 16.5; 16.3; -0.2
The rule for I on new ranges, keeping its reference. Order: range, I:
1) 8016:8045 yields 8028.53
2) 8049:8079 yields 8065.59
